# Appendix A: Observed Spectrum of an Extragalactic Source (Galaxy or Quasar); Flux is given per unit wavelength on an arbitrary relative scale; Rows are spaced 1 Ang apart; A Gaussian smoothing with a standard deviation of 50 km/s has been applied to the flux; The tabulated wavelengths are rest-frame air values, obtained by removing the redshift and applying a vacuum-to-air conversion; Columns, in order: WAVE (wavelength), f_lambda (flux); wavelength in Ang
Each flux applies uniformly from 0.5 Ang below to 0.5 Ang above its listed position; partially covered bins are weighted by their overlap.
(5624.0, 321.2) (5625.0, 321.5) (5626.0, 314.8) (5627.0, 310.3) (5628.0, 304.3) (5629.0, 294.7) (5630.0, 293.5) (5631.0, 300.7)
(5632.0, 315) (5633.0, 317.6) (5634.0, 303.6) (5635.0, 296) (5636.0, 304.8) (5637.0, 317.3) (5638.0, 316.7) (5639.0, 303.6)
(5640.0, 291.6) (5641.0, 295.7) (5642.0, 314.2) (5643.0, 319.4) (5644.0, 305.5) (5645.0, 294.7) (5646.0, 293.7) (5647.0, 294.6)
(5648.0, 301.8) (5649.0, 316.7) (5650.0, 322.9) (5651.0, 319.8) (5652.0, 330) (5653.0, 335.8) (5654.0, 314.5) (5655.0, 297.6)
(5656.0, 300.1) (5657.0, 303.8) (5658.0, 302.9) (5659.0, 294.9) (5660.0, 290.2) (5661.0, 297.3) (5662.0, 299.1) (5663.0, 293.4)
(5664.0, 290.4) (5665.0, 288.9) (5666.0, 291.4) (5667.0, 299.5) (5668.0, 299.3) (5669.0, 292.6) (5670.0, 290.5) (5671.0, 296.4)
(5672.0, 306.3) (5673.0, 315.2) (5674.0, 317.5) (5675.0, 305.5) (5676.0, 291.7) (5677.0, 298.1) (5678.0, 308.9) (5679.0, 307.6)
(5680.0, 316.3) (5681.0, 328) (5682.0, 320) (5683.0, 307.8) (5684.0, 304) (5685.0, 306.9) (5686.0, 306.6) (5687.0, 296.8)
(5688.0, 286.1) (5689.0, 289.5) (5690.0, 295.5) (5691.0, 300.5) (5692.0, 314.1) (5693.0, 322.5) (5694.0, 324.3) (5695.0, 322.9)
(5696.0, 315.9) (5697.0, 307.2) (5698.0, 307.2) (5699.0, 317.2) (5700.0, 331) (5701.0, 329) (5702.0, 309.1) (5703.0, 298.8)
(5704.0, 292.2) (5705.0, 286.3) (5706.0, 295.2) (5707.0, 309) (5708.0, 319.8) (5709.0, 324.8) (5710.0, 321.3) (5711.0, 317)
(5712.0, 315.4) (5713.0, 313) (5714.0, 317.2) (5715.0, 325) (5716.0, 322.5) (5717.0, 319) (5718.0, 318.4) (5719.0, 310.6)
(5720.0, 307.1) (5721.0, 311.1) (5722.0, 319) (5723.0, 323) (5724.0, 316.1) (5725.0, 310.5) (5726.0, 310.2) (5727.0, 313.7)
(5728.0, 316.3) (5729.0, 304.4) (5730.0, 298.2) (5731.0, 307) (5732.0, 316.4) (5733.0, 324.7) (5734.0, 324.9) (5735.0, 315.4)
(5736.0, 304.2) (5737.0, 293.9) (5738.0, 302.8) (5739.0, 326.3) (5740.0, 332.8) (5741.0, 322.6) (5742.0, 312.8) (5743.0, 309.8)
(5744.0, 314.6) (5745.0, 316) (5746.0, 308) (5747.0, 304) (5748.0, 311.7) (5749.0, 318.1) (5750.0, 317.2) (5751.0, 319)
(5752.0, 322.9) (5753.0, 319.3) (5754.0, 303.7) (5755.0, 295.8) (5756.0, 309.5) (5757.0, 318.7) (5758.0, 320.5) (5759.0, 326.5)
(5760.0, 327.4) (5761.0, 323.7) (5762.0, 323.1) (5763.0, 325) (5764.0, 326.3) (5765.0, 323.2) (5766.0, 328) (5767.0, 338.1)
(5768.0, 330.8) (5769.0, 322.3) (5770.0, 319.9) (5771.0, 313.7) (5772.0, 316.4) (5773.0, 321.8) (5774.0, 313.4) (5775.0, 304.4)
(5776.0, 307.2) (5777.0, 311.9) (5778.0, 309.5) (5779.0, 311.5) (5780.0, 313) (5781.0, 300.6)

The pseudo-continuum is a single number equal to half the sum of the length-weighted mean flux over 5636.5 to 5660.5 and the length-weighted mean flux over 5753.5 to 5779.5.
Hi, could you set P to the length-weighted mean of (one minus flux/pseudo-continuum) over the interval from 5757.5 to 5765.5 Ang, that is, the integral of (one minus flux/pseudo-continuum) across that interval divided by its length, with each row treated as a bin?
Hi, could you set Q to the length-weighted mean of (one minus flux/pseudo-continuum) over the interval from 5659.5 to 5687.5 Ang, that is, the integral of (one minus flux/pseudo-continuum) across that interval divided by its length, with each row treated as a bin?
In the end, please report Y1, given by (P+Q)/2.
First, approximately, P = -0.037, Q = 0.033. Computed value -0.002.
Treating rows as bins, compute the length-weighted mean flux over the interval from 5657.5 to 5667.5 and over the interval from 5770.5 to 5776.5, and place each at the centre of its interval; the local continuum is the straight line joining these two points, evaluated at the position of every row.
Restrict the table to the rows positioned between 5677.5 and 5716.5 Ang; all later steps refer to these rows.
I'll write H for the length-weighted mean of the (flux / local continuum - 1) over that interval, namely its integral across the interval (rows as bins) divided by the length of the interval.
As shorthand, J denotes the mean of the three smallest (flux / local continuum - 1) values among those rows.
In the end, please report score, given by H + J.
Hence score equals -0.006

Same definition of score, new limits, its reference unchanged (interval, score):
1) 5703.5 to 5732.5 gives -0.007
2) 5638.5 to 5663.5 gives 0.037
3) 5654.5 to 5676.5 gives -0.009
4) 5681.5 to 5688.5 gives 0.009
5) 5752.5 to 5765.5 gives 0.004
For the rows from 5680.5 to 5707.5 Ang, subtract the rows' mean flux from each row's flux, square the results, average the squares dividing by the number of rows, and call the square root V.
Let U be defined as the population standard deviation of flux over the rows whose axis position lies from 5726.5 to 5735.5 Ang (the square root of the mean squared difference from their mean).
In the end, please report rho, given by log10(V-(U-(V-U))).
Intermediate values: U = 8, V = 13.0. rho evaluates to 0.96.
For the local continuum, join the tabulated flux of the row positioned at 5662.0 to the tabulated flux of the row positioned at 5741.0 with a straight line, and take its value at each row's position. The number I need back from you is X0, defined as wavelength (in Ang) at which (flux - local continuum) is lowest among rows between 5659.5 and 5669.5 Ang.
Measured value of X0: 5665.0 Ang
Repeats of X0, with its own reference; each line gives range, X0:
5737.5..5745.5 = 5738.0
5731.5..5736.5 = 5736.0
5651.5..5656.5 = 5655.0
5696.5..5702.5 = 5698.0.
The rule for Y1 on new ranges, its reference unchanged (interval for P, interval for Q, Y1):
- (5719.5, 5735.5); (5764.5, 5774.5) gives -0.017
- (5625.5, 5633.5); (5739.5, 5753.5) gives 0.005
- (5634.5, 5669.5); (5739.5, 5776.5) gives 0.006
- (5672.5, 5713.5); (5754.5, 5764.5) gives -0.006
